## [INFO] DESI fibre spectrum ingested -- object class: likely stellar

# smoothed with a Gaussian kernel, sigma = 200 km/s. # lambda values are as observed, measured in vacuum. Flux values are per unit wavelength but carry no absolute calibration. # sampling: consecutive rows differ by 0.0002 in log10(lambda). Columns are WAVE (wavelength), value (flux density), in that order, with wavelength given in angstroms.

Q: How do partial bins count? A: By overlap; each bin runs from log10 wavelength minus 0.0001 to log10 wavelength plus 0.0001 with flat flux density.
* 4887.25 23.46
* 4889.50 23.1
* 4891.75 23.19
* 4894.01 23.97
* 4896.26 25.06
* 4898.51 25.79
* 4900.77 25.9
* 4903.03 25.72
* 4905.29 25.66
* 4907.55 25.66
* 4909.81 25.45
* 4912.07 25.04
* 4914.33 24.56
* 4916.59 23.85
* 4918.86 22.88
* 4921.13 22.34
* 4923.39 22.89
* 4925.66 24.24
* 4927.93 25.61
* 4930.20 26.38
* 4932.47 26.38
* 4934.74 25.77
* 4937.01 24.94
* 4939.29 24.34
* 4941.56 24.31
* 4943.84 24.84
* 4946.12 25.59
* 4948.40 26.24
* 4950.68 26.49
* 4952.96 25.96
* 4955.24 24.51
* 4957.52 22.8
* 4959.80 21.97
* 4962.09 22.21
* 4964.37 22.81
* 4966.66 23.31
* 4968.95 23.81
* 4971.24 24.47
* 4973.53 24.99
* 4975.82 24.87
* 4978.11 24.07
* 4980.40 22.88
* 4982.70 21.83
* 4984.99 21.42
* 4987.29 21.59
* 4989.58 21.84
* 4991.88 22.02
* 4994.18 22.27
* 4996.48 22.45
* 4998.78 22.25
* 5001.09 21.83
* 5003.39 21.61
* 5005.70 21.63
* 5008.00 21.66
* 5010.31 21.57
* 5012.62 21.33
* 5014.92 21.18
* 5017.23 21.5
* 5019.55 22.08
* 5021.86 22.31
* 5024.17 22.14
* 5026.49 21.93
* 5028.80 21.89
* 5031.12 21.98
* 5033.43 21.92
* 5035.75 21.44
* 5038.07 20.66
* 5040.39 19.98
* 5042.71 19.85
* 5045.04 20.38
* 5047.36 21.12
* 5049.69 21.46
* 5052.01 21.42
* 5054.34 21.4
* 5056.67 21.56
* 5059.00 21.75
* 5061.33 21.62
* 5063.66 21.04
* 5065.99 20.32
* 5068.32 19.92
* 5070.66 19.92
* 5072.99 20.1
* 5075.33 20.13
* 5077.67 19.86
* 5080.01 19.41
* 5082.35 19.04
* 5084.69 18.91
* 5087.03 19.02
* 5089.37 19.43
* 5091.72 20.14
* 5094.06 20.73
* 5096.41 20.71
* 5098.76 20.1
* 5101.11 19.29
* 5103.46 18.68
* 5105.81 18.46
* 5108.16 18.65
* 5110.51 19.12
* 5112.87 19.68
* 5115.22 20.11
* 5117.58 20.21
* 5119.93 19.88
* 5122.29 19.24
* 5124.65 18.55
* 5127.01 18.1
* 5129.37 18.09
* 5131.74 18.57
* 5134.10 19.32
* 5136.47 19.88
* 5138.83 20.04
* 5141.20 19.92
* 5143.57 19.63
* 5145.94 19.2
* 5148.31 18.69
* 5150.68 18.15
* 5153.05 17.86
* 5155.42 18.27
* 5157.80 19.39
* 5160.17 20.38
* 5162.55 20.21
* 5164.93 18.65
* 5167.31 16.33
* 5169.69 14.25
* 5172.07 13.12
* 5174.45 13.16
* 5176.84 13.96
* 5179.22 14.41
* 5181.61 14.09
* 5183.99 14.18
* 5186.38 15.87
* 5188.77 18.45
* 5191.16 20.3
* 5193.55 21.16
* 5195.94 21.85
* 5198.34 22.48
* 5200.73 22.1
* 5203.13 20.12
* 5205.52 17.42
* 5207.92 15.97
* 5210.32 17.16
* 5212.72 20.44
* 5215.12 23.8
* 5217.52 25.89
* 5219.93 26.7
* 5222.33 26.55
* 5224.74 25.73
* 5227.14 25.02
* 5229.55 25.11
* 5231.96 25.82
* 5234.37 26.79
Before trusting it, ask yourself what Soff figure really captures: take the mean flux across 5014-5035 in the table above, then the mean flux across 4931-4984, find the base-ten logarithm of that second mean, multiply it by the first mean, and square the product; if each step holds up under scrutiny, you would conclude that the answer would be 920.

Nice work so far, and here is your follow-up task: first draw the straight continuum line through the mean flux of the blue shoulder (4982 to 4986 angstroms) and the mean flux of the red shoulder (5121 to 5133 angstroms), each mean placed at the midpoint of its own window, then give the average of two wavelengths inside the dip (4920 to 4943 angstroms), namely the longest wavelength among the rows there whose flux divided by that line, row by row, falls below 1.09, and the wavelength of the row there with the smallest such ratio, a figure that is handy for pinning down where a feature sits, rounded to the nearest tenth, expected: 4931.3 angstroms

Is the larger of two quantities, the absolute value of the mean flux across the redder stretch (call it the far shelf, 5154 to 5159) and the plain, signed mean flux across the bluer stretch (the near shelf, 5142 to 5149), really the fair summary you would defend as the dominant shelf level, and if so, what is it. 19.2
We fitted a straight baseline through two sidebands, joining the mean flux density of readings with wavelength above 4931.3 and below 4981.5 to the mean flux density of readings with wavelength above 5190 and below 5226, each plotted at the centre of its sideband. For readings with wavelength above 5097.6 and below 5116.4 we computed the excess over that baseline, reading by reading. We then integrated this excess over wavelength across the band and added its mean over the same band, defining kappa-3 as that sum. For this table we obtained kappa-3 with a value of -72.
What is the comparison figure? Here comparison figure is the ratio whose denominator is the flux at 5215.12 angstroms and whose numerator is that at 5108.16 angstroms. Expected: 0.78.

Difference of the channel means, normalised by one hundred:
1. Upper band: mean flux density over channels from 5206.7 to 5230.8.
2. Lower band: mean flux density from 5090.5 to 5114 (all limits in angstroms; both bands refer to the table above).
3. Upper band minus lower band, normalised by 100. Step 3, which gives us 0.037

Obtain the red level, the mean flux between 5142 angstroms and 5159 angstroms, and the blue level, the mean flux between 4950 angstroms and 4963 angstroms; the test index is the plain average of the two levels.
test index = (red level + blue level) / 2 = 21.4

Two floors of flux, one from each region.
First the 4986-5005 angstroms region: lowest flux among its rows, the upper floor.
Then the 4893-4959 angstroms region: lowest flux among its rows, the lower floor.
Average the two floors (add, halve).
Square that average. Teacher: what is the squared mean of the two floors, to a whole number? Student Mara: 482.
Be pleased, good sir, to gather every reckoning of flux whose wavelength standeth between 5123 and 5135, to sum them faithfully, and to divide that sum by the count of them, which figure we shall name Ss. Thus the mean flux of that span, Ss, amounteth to 18.5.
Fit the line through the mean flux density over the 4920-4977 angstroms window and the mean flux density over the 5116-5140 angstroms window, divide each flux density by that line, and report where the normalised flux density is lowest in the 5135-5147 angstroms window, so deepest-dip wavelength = 5145.94 angstroms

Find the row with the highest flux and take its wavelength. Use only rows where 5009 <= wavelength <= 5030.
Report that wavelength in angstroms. 5021.86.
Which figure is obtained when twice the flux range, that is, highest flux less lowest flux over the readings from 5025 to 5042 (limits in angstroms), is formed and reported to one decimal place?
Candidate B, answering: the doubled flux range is 4.0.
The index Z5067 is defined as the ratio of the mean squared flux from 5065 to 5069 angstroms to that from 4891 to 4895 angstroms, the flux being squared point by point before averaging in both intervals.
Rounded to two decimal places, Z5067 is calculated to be 0.73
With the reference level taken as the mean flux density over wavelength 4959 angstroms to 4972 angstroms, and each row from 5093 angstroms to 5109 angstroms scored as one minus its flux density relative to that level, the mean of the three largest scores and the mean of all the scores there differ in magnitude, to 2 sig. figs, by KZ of 0.040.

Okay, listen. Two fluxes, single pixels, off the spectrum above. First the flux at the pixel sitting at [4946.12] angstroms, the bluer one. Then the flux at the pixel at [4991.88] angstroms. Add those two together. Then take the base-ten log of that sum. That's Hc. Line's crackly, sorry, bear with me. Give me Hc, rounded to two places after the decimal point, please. 1.68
